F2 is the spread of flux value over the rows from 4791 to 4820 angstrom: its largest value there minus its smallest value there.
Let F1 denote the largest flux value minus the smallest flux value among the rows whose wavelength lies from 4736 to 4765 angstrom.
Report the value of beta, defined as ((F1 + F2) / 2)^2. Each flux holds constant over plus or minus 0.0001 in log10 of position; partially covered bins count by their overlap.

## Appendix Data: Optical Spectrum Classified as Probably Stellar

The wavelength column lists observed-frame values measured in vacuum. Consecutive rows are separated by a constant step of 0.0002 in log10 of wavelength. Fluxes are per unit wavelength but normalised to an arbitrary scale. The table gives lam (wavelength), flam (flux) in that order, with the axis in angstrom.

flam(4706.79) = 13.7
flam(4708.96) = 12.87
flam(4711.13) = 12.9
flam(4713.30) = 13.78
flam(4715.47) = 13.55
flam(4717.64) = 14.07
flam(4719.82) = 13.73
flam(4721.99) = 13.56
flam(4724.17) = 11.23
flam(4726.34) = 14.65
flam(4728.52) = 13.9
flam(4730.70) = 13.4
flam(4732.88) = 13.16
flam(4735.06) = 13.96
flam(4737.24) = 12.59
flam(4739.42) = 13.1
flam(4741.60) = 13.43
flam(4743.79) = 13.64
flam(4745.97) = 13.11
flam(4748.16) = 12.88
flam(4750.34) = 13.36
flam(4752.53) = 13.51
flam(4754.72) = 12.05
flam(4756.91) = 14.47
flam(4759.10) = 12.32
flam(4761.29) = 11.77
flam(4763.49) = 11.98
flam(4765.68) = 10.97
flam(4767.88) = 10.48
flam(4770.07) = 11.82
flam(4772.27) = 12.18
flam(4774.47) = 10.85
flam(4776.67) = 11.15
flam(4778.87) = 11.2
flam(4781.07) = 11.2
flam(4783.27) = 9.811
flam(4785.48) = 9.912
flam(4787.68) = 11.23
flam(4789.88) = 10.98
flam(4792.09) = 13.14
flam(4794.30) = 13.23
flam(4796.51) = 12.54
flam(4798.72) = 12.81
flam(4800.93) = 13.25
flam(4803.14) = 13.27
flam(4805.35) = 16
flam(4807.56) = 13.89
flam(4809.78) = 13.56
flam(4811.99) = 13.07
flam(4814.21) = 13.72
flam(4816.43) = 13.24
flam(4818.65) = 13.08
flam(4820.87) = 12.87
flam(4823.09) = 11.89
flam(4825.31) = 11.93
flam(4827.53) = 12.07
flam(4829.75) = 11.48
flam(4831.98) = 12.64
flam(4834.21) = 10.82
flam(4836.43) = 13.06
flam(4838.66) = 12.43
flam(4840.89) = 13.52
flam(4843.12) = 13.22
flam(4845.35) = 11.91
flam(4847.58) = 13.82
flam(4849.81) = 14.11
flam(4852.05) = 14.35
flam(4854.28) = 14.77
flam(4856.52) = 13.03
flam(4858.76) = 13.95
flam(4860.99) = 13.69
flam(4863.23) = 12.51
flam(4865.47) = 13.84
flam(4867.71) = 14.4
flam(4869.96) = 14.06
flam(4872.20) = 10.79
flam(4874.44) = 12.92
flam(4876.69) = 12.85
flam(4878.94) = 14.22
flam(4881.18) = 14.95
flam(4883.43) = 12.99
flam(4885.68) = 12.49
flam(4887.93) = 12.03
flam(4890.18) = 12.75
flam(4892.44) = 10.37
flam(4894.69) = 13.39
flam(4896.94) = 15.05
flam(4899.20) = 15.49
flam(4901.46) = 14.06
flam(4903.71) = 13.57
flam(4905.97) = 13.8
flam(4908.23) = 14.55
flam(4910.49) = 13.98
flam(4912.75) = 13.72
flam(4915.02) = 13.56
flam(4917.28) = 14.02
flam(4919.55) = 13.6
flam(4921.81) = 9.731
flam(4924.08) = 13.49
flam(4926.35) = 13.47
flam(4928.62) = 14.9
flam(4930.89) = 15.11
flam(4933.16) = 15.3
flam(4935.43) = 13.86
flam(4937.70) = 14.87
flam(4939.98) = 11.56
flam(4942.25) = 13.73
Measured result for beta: 9.5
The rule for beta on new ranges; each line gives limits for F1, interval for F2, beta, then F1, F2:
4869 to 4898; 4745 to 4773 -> 18.8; 4.7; 4.0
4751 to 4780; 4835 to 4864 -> 11.7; 4.0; 2.9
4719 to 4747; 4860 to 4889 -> 14.4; 3.4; 4.2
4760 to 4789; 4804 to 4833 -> 11.9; 2.4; 4.5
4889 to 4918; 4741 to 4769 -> 20.7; 5.1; 4.0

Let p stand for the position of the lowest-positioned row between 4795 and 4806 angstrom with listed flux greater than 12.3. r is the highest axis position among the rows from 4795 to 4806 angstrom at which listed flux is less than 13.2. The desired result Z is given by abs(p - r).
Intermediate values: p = 4796.51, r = 4798.72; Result 2.2 angstrom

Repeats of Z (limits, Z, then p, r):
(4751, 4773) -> 19.7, 4752.53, 4772.27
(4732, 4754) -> 15.3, 4732.88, 4748.16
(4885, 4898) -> 6.8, 4885.68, 4892.44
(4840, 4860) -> 15.6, 4840.89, 4856.52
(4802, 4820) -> 15.5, 4803.14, 4818.65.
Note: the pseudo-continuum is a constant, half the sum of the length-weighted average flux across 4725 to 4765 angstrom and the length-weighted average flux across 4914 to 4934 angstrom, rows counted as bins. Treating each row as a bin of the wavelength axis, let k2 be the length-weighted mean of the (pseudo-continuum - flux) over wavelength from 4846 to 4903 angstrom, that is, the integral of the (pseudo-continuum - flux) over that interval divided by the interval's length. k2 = -0.1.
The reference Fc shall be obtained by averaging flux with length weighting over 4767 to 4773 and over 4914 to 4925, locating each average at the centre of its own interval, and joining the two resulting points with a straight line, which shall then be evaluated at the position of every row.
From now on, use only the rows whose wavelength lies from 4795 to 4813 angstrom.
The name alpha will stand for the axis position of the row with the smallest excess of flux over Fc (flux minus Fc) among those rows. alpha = 4796.51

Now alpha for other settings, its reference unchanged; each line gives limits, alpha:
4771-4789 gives 4783.27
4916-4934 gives 4921.81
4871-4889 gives 4872.20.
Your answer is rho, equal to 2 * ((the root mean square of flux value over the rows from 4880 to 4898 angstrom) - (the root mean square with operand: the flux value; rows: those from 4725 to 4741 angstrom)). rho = -0.9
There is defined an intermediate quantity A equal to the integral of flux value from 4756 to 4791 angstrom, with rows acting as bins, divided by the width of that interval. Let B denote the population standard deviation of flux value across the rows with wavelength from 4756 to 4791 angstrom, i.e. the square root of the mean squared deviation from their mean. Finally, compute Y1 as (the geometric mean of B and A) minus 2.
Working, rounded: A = 11.4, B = 1.1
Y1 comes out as 1.5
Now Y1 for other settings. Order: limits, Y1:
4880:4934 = 2.3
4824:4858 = 1.7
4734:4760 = 0.9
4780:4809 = 2.5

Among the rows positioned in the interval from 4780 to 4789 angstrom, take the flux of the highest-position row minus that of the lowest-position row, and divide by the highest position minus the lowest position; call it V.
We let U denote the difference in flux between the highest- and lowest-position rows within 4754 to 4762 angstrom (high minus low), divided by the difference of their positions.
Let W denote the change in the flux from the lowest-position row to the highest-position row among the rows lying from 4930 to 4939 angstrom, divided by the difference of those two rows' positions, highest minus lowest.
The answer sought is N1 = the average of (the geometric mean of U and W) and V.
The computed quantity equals 0.02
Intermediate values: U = -0.04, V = 0.0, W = -0.04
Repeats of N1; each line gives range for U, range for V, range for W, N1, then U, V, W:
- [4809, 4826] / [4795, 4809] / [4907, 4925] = 0.10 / -0.10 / 0.1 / -0.07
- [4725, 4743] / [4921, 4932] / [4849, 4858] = 0.35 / -0.08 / 0.6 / -0.16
